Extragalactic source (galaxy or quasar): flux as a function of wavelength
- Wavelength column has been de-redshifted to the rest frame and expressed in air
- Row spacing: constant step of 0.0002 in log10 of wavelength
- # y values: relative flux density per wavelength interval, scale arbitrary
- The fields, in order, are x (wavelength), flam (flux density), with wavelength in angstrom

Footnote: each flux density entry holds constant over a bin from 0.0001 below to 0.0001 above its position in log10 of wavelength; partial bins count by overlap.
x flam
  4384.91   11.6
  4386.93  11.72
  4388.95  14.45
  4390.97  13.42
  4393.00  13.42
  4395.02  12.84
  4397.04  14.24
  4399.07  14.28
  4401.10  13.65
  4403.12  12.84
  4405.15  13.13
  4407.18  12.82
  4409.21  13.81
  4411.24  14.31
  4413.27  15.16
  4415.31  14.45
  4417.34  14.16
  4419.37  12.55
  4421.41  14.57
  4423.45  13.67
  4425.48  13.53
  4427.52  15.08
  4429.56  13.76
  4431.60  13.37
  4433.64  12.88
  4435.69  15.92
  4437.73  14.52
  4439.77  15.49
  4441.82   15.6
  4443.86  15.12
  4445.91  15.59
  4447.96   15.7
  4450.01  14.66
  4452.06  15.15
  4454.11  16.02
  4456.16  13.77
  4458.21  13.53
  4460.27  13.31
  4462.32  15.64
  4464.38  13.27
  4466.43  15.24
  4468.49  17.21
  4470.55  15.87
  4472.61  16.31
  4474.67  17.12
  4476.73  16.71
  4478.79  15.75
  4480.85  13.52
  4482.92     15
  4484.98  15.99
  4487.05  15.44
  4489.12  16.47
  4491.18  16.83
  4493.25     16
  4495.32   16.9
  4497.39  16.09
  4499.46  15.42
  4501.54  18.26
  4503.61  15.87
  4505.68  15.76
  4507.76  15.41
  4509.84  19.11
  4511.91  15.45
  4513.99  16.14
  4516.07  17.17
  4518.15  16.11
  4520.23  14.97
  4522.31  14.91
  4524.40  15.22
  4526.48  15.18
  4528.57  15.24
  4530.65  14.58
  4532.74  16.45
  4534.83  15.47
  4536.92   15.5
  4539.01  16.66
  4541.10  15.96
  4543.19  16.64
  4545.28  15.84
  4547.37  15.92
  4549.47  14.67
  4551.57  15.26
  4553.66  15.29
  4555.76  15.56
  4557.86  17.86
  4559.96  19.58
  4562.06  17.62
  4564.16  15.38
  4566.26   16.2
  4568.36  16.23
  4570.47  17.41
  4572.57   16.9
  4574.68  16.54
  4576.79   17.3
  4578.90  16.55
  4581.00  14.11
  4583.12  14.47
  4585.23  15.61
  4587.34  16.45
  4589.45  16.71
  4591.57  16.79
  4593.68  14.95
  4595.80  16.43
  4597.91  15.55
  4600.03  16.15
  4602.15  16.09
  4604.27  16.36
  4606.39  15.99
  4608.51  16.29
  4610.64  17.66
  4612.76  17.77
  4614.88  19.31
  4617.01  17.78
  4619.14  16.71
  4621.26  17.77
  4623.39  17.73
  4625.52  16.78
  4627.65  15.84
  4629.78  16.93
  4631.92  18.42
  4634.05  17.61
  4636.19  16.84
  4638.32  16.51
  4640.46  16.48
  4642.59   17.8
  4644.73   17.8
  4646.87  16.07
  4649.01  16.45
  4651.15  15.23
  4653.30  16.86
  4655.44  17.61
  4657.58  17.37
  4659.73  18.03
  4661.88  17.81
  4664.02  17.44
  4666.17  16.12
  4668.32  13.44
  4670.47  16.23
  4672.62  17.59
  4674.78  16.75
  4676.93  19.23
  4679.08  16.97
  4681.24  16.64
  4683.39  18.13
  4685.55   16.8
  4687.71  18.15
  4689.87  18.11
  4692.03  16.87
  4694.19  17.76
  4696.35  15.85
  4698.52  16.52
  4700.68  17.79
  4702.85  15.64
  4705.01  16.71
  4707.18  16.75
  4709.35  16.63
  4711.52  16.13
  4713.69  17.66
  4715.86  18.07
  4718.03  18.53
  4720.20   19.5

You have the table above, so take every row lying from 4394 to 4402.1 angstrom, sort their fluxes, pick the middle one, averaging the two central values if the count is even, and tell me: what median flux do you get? 13.9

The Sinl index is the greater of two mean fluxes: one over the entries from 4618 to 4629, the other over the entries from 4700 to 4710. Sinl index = 17.0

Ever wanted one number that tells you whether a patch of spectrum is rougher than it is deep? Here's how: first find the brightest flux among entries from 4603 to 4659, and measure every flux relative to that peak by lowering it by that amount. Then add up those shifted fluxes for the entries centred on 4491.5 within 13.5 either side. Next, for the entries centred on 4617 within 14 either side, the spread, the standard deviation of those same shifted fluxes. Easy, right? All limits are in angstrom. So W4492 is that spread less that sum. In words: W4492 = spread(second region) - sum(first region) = 44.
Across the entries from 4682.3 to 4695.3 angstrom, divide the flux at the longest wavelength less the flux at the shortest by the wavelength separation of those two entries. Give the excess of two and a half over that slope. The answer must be 2.53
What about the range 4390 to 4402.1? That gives 2.48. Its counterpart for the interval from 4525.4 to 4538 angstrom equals 2.47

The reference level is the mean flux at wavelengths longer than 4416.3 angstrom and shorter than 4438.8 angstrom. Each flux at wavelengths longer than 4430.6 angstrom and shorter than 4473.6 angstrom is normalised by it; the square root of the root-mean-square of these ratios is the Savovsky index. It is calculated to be 1.035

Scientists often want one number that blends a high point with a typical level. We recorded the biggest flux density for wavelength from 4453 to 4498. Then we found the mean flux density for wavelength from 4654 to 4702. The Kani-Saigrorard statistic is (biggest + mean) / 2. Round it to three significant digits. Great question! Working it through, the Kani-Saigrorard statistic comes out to 17.2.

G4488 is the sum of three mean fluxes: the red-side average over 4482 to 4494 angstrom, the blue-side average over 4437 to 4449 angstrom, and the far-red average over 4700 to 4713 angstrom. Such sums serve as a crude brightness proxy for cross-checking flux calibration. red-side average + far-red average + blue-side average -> 47.9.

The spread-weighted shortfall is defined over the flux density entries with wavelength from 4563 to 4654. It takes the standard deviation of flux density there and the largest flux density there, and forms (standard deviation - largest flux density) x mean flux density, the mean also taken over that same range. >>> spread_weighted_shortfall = -304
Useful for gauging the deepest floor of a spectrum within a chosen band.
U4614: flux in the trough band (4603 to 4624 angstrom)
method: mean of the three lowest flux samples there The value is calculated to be 16.2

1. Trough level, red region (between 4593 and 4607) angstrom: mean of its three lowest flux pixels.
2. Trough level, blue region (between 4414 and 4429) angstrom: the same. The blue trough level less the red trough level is -2.2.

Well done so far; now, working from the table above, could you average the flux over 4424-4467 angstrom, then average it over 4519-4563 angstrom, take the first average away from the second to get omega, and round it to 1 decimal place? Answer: 1.3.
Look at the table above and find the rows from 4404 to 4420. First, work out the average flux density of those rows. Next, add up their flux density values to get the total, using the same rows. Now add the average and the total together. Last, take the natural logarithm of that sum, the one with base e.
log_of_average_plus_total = 4.82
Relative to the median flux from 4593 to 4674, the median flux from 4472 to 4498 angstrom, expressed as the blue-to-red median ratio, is 0.96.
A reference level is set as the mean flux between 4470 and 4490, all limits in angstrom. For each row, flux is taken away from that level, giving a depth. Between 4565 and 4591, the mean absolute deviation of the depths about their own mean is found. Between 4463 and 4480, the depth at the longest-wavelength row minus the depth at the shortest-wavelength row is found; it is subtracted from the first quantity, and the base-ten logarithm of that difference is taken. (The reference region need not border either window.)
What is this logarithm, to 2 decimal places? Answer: 0.51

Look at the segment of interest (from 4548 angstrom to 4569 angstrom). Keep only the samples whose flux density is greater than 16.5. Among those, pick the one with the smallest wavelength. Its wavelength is 4557.86 angstrom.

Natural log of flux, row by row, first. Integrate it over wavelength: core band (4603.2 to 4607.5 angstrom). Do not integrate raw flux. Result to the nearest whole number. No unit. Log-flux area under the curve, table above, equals 12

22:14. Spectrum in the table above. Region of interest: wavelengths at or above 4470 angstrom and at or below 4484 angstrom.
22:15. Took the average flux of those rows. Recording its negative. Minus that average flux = -15.8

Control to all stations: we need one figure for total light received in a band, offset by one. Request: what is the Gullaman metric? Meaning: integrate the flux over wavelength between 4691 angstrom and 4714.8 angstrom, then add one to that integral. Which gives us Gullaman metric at 400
